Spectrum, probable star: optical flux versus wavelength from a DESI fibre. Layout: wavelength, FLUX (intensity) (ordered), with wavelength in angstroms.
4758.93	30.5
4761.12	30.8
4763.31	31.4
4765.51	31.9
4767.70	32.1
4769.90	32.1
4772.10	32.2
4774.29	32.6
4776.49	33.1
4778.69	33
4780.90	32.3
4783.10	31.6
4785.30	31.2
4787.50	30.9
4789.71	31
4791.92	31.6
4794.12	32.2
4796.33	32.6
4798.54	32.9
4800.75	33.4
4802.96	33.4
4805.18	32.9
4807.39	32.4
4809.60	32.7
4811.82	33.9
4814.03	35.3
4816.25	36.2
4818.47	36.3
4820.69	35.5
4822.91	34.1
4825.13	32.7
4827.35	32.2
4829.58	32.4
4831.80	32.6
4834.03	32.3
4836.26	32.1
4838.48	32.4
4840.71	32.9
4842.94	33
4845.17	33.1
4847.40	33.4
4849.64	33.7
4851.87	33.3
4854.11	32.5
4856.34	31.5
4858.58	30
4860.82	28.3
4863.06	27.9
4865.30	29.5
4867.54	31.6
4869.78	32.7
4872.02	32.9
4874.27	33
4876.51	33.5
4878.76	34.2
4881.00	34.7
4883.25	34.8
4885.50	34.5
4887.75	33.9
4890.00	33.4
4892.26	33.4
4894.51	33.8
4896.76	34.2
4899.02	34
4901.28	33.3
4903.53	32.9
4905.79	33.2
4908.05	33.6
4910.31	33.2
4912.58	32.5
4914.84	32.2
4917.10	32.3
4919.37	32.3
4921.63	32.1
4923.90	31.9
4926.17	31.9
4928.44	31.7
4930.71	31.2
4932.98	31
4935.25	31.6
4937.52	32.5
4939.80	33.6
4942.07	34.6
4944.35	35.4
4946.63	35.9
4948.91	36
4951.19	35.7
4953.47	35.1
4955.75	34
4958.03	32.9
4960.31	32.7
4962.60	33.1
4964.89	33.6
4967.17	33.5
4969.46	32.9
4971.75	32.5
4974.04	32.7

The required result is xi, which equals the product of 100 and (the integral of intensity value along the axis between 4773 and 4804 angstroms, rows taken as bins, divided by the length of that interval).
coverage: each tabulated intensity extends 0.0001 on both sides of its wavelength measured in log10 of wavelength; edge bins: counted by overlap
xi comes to 3228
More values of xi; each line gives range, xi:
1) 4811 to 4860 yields 3321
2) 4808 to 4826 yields 3456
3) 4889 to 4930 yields 3286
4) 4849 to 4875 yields 3134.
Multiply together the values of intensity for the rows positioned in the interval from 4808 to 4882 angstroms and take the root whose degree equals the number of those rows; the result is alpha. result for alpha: 32.7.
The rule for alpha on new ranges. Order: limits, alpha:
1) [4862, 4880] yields 31.8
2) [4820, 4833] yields 33.2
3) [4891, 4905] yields 33.6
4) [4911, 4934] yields 31.9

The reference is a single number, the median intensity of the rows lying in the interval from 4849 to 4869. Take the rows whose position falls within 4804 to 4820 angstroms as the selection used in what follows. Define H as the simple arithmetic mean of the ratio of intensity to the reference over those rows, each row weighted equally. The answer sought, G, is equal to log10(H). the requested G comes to 0.036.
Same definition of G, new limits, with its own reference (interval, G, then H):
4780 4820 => 0.019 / 1.05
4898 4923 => 0.019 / 1.04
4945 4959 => 0.045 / 1.11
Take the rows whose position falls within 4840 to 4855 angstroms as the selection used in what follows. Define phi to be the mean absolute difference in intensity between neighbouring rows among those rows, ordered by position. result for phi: 0.3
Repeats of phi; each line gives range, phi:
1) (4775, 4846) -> 0.5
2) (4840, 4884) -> 0.7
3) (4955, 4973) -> 0.5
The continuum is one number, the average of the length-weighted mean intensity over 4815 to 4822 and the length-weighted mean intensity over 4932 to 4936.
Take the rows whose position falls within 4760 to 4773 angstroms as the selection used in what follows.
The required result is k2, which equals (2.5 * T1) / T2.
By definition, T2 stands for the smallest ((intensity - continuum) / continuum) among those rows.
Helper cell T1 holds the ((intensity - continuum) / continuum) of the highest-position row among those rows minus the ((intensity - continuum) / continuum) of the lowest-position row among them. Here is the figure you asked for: -1.2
